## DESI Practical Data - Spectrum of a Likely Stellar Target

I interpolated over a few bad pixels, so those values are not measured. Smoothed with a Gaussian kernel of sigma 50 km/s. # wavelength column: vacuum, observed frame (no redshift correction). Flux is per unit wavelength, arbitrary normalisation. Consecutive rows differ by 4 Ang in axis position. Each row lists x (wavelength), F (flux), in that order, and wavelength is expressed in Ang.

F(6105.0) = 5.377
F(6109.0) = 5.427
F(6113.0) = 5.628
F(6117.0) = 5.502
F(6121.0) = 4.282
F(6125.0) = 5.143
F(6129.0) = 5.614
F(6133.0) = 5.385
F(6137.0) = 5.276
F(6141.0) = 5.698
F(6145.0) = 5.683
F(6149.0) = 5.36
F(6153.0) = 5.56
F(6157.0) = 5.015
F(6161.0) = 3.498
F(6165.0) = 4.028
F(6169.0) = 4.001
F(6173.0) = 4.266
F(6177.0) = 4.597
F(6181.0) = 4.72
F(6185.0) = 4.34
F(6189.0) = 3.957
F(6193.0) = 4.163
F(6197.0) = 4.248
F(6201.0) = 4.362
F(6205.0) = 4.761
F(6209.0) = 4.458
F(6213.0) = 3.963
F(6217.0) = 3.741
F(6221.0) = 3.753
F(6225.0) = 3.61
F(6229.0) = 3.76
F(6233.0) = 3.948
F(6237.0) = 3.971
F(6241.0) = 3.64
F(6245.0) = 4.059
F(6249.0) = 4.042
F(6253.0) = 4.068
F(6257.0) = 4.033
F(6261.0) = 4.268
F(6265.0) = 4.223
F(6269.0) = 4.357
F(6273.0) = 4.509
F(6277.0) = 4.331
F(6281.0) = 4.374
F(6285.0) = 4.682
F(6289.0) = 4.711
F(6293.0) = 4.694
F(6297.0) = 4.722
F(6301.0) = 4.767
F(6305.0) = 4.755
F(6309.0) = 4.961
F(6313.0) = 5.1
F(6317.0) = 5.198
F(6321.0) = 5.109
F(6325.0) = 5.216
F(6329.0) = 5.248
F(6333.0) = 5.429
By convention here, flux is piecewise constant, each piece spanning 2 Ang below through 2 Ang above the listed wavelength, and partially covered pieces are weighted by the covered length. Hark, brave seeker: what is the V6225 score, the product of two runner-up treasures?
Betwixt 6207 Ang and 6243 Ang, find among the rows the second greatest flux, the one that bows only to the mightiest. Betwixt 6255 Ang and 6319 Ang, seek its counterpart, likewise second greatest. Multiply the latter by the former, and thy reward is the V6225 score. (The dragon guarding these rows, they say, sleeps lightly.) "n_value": 20.3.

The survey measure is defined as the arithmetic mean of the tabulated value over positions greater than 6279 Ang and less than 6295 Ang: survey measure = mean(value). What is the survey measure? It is 4.6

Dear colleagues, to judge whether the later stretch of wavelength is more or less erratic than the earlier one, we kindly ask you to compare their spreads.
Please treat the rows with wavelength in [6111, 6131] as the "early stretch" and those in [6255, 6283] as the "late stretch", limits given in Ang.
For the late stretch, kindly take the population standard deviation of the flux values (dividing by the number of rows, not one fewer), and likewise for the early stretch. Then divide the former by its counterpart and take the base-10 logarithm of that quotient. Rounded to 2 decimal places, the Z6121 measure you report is -0.57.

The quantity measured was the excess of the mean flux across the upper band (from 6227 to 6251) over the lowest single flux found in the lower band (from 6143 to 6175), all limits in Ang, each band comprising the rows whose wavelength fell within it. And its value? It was 0.4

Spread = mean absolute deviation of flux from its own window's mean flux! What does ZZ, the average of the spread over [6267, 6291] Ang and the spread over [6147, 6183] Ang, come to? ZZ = 0.34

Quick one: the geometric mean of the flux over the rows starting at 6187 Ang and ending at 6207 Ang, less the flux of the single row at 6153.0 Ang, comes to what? -1.3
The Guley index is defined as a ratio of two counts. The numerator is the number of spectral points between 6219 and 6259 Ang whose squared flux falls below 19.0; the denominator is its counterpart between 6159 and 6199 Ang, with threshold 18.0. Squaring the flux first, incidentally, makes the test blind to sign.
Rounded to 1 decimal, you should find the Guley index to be 2.0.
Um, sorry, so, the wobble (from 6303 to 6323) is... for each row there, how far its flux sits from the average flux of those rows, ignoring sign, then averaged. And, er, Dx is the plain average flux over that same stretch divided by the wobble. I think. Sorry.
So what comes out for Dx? 38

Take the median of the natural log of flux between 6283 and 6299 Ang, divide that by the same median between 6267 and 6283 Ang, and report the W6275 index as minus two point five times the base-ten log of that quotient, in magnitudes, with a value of -0.053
